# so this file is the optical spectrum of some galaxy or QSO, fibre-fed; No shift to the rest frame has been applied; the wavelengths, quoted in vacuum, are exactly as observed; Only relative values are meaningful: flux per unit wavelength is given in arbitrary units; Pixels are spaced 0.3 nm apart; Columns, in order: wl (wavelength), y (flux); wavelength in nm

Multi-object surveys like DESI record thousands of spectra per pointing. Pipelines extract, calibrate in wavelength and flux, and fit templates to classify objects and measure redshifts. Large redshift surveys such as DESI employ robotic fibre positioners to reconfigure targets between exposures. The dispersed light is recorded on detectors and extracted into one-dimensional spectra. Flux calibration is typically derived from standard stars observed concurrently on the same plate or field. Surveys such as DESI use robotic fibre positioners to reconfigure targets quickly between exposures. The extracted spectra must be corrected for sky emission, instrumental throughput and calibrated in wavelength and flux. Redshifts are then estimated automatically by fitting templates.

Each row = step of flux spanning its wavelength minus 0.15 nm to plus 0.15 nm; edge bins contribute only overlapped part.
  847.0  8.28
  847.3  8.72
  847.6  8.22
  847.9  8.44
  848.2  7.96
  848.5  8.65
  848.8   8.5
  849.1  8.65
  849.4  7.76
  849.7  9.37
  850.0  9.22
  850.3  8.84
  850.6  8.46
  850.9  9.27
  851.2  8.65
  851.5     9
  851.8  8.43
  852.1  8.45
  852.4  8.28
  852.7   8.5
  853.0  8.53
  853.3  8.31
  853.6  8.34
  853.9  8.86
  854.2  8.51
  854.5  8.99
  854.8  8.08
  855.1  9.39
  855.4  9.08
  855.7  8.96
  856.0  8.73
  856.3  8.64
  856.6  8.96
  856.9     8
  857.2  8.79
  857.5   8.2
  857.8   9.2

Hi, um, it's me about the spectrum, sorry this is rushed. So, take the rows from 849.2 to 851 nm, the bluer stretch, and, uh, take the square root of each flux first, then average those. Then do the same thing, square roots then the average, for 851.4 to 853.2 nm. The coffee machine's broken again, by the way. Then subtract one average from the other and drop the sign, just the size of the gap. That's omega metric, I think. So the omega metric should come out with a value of 0.048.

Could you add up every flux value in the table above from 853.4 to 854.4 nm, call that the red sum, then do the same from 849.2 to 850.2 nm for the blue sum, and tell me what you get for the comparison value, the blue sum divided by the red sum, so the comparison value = 1.02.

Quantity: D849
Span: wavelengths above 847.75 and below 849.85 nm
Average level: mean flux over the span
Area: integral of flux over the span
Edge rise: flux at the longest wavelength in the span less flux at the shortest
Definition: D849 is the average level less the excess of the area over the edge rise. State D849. -8.4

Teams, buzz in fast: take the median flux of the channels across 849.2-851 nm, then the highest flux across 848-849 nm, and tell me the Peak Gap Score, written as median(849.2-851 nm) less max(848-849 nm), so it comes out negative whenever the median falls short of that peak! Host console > 0.38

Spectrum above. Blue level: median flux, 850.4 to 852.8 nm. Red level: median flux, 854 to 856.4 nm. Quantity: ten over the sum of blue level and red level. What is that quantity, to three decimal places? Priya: 0.577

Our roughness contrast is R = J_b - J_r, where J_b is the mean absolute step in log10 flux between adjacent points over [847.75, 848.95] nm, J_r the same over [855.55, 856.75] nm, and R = 0.013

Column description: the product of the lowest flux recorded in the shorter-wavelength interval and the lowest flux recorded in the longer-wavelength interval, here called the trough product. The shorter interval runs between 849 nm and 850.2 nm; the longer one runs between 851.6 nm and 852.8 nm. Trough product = 64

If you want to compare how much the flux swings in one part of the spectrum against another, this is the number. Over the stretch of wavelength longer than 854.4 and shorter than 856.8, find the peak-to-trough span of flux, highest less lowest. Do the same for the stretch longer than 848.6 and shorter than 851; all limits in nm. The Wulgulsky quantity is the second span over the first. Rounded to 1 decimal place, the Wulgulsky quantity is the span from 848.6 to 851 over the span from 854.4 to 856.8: 1.2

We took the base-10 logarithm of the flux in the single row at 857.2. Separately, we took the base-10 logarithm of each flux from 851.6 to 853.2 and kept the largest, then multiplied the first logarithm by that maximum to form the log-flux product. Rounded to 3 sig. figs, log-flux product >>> 0.879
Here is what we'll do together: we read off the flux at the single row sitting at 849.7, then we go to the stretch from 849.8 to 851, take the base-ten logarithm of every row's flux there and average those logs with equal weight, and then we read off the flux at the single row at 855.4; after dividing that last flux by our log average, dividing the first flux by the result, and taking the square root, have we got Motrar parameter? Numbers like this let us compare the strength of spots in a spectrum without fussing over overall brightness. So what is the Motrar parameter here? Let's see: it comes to 0.991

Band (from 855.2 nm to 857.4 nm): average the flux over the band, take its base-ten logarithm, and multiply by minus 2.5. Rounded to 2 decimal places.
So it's -2.35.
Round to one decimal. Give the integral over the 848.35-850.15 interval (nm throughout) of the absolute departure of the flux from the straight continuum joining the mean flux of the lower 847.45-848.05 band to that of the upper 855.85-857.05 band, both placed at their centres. 0.9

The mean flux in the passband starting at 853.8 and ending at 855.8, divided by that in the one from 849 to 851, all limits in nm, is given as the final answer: 1.005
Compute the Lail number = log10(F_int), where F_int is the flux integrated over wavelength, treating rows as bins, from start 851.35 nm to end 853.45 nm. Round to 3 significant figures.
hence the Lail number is 1.25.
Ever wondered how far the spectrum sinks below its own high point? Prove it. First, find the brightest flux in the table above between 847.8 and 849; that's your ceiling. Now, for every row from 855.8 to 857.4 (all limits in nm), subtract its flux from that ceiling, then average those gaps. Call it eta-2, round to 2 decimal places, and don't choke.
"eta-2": 0.03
